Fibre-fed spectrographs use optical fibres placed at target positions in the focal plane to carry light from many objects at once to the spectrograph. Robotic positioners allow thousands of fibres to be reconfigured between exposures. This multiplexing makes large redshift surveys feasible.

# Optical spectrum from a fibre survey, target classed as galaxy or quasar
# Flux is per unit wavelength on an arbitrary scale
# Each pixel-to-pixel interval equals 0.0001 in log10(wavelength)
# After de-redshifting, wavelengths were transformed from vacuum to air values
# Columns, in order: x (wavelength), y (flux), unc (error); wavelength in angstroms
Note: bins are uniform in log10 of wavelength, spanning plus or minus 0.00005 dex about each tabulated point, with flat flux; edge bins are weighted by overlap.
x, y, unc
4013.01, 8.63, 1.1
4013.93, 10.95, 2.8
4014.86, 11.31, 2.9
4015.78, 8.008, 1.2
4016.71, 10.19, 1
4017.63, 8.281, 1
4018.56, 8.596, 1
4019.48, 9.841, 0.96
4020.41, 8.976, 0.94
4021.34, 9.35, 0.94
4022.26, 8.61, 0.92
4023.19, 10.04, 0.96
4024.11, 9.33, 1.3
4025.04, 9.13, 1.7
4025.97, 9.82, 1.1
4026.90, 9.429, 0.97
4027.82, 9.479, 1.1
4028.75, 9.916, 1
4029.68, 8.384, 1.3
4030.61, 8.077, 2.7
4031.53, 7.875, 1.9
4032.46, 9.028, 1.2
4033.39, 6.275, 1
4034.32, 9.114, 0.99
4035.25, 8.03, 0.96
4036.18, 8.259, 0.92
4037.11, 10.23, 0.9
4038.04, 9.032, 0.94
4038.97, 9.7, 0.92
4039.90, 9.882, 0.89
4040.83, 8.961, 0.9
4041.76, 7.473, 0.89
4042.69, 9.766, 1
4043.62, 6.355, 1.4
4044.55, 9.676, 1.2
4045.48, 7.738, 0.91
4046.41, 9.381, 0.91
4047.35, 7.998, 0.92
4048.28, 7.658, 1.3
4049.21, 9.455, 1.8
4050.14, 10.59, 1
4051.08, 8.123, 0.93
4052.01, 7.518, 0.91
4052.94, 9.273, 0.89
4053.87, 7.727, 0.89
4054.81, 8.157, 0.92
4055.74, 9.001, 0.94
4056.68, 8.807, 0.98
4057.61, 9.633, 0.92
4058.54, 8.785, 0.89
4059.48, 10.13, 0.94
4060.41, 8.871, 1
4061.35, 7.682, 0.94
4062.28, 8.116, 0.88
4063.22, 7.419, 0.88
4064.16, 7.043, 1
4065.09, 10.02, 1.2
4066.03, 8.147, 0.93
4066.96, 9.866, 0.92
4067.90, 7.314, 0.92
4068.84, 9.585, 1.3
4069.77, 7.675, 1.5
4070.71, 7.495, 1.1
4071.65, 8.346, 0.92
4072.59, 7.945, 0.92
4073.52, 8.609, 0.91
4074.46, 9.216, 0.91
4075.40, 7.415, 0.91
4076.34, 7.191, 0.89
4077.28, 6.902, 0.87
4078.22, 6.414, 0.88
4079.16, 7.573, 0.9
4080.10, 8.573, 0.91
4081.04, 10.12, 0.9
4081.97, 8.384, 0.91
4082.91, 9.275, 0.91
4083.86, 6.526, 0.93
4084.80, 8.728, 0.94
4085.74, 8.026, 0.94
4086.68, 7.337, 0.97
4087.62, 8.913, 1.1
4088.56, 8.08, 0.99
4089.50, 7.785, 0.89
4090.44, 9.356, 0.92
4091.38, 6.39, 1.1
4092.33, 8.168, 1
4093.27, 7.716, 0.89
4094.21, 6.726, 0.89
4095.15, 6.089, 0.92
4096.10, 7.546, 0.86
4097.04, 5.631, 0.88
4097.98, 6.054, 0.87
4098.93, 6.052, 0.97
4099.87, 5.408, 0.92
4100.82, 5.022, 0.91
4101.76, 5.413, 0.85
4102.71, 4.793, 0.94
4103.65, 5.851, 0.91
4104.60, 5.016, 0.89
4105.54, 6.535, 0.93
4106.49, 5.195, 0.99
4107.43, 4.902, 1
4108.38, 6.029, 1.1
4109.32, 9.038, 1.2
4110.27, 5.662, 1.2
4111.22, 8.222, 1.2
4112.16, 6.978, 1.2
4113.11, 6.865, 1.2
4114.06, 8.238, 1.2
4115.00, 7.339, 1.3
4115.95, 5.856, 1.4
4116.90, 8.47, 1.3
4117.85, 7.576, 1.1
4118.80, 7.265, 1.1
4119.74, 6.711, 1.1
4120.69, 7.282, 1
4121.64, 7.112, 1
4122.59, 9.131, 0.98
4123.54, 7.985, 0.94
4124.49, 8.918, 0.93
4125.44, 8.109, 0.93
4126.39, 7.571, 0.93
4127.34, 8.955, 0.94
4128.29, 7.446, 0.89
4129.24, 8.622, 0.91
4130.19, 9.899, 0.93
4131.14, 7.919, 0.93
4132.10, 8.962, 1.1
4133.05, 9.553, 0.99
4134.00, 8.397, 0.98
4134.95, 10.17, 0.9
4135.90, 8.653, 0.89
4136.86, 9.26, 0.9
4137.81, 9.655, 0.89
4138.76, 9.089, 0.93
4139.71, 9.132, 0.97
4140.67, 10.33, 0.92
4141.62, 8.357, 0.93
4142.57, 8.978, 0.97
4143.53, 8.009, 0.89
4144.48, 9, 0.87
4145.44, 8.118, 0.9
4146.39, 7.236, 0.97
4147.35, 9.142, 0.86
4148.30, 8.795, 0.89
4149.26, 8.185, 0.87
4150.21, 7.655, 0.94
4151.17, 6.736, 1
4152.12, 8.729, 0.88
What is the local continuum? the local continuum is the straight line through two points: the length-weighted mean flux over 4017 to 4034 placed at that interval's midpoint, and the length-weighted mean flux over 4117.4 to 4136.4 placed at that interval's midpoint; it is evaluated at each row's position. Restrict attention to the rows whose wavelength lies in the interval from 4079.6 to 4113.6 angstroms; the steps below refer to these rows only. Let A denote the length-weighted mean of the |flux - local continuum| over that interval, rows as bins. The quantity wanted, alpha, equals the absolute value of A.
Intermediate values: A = 1.7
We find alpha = 1.72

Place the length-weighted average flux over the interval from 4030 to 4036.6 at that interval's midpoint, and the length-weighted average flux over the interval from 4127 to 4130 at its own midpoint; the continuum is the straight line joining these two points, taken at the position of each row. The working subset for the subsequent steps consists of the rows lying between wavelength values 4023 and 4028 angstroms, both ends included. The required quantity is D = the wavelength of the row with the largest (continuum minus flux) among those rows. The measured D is 4025.04 angstroms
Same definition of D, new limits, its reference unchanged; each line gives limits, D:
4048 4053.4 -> 4052.01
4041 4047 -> 4043.62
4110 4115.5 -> 4110.27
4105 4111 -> 4107.43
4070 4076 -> 4075.40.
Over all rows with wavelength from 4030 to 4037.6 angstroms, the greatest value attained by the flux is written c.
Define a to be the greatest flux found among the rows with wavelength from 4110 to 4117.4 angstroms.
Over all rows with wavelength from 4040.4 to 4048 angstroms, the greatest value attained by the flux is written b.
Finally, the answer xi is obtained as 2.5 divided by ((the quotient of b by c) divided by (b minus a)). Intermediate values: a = 8.47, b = 9.766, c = 10.23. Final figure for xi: 3.4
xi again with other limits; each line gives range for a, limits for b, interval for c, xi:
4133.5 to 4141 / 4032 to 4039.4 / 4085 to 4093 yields -0.2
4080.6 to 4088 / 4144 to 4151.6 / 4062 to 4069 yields -2.7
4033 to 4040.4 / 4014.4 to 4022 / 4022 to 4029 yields 2.4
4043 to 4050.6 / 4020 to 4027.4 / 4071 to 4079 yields -1.3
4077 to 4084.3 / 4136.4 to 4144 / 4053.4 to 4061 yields 0.5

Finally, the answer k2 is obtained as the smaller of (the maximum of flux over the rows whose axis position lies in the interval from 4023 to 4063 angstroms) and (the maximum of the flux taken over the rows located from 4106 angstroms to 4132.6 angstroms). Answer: 9.9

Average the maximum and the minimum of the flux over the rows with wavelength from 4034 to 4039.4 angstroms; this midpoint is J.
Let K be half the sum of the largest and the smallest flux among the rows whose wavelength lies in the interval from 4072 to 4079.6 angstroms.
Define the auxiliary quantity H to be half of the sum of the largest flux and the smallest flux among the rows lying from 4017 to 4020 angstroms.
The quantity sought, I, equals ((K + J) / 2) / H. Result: 0.9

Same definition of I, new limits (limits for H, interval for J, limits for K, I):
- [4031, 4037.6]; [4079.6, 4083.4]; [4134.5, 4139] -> 1.1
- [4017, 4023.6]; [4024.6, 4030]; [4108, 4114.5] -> 0.9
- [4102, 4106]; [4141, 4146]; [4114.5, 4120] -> 1.4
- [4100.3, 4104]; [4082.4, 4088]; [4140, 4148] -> 1.6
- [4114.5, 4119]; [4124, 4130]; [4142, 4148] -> 1.1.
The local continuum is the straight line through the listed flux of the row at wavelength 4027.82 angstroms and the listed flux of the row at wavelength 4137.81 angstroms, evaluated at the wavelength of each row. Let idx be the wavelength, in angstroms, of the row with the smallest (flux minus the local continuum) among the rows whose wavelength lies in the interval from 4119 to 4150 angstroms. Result 4119.74 angstroms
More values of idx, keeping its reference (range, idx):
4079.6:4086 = 4083.86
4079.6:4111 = 4102.71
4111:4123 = 4115.95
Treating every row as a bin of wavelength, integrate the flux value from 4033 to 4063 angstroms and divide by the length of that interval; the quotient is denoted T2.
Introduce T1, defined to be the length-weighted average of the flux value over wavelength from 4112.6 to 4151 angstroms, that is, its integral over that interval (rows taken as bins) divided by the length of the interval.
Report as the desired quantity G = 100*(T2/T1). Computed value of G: 104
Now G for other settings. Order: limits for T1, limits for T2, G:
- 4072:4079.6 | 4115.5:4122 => 94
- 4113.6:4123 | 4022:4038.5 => 119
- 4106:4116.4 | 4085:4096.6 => 114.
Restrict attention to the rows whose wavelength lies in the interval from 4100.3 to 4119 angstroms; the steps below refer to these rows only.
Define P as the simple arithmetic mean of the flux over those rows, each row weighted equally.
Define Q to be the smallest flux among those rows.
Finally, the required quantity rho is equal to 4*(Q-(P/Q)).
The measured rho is 14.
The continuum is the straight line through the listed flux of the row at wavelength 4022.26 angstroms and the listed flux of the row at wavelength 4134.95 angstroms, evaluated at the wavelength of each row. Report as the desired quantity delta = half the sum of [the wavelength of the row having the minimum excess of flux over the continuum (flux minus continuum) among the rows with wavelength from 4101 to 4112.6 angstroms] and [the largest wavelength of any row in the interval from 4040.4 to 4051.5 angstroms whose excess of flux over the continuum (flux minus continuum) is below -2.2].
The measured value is 4073.2 angstroms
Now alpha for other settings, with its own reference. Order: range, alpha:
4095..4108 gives 2.79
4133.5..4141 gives 1.07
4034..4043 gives 0.76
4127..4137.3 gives 0.84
